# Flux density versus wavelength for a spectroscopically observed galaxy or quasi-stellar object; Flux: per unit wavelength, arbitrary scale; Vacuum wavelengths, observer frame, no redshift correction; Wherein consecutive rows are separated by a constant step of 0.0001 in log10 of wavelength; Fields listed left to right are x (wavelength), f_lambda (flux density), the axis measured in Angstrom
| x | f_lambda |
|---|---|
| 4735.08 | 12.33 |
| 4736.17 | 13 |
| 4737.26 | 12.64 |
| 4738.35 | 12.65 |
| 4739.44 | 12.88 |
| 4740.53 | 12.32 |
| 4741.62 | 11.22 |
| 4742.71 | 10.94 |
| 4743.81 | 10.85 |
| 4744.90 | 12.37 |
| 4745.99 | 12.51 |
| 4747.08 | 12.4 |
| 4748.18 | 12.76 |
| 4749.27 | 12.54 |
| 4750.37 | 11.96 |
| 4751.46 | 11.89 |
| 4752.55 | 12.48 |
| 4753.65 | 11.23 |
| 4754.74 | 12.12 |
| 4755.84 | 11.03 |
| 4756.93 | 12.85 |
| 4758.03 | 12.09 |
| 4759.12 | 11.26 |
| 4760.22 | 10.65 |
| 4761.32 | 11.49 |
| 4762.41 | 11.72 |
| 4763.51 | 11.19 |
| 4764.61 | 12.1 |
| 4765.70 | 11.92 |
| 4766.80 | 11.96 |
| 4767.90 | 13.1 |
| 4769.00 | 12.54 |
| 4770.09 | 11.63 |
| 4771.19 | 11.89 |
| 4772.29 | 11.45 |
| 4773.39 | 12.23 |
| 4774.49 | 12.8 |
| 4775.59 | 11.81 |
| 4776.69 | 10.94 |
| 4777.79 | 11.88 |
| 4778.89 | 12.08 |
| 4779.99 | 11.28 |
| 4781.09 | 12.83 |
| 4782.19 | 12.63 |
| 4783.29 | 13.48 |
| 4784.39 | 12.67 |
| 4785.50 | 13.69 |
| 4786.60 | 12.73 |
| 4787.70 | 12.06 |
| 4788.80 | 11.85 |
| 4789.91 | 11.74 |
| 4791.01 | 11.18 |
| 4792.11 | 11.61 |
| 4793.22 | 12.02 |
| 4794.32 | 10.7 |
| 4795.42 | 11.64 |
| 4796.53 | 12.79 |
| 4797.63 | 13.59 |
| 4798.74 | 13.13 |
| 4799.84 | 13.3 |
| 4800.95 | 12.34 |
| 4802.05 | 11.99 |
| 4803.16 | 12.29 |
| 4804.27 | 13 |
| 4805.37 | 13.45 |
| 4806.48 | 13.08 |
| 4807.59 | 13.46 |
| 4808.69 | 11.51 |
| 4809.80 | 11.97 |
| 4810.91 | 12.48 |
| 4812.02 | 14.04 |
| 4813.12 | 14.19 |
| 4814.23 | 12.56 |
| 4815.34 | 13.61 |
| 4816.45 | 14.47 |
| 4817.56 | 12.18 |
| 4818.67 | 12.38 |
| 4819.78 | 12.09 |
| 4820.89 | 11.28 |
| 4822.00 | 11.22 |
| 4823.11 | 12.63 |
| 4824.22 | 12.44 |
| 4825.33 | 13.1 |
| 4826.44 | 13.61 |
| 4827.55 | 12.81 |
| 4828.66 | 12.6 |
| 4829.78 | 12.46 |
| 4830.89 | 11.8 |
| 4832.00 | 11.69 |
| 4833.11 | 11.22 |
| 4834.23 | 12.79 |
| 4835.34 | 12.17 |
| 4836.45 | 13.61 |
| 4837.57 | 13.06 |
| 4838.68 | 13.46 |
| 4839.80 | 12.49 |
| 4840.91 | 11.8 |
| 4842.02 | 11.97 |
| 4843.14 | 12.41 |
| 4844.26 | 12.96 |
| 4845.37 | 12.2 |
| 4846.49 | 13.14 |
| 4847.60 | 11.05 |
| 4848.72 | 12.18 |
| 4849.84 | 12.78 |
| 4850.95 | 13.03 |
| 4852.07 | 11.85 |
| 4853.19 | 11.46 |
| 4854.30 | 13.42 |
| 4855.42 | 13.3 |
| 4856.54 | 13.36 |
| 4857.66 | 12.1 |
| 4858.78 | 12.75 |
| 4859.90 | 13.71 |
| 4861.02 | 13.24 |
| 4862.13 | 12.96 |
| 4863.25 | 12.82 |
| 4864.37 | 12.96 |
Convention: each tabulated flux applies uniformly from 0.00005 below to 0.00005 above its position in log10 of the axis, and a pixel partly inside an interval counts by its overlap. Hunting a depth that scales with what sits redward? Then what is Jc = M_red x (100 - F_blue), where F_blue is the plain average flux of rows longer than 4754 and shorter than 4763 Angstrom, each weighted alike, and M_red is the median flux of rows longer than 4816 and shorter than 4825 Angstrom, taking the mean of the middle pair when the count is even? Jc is 1085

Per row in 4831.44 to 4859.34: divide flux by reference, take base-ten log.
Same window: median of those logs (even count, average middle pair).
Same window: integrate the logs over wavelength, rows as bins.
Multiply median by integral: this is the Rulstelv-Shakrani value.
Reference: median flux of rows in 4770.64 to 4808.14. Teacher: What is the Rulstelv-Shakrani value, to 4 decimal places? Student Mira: 0.0017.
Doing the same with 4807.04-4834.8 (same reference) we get 0.0022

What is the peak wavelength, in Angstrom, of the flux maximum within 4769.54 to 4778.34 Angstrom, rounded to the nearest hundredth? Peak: 4774.49 Angstrom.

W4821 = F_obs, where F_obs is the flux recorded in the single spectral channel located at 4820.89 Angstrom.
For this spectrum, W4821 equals 11.28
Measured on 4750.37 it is 11.96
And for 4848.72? 12.18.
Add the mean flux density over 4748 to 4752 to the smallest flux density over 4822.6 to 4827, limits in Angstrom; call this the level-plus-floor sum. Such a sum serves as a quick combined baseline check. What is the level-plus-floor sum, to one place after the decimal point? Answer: 24.7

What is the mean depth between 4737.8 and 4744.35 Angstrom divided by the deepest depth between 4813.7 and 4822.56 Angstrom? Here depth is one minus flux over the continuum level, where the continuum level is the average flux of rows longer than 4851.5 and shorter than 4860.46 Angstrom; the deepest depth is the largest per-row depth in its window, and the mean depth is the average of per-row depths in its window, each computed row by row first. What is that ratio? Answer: 0.61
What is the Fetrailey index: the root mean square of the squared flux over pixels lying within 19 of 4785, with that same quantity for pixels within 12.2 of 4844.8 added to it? 310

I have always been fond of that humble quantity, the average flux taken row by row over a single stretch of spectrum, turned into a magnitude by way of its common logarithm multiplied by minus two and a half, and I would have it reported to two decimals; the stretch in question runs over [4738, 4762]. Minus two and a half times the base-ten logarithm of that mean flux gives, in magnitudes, -2.69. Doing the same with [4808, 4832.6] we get -2.75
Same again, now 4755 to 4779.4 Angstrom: -2.68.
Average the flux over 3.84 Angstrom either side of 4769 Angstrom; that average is 12.07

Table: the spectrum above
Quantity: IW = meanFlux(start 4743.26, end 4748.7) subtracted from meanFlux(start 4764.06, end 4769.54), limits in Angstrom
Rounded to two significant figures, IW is 0.15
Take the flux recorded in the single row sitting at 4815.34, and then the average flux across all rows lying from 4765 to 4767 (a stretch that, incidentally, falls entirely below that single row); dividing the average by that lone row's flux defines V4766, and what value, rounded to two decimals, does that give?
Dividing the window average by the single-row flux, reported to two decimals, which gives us 0.88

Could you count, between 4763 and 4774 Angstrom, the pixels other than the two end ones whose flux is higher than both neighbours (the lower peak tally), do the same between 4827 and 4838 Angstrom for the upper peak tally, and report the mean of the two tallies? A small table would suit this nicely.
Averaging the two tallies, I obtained 2.5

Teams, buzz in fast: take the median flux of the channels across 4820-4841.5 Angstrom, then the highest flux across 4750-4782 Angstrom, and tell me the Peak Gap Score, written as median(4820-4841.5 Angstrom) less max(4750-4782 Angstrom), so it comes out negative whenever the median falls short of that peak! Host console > -0.61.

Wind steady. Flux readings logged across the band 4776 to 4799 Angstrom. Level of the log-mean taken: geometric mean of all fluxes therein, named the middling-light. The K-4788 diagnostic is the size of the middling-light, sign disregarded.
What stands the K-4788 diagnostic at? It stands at 12.2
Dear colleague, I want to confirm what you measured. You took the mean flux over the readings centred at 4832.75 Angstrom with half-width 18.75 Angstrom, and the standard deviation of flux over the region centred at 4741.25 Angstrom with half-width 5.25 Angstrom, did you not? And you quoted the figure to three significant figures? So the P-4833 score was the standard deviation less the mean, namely -11.7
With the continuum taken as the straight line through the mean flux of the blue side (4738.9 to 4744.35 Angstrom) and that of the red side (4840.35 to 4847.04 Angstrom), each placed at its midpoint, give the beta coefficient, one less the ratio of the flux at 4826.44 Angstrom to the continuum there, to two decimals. -0.11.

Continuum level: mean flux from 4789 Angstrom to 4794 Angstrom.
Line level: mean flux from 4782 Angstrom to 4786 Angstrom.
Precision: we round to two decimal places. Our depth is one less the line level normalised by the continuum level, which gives -0.13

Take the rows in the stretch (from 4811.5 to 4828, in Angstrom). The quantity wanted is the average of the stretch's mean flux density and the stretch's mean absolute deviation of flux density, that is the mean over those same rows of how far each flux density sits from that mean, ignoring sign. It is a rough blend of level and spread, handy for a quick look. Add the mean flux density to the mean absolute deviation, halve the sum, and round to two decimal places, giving 6.82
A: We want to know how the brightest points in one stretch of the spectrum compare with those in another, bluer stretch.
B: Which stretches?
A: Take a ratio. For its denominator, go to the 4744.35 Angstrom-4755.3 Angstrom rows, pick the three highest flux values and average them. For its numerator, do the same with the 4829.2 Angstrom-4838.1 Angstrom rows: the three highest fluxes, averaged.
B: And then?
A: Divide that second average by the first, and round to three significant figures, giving 1.04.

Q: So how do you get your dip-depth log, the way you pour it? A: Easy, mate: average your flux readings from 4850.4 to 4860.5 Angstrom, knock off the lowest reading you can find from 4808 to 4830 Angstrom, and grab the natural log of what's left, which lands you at 0.44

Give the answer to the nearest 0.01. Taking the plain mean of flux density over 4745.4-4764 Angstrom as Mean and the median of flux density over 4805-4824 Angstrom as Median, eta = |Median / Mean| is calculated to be 1.06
